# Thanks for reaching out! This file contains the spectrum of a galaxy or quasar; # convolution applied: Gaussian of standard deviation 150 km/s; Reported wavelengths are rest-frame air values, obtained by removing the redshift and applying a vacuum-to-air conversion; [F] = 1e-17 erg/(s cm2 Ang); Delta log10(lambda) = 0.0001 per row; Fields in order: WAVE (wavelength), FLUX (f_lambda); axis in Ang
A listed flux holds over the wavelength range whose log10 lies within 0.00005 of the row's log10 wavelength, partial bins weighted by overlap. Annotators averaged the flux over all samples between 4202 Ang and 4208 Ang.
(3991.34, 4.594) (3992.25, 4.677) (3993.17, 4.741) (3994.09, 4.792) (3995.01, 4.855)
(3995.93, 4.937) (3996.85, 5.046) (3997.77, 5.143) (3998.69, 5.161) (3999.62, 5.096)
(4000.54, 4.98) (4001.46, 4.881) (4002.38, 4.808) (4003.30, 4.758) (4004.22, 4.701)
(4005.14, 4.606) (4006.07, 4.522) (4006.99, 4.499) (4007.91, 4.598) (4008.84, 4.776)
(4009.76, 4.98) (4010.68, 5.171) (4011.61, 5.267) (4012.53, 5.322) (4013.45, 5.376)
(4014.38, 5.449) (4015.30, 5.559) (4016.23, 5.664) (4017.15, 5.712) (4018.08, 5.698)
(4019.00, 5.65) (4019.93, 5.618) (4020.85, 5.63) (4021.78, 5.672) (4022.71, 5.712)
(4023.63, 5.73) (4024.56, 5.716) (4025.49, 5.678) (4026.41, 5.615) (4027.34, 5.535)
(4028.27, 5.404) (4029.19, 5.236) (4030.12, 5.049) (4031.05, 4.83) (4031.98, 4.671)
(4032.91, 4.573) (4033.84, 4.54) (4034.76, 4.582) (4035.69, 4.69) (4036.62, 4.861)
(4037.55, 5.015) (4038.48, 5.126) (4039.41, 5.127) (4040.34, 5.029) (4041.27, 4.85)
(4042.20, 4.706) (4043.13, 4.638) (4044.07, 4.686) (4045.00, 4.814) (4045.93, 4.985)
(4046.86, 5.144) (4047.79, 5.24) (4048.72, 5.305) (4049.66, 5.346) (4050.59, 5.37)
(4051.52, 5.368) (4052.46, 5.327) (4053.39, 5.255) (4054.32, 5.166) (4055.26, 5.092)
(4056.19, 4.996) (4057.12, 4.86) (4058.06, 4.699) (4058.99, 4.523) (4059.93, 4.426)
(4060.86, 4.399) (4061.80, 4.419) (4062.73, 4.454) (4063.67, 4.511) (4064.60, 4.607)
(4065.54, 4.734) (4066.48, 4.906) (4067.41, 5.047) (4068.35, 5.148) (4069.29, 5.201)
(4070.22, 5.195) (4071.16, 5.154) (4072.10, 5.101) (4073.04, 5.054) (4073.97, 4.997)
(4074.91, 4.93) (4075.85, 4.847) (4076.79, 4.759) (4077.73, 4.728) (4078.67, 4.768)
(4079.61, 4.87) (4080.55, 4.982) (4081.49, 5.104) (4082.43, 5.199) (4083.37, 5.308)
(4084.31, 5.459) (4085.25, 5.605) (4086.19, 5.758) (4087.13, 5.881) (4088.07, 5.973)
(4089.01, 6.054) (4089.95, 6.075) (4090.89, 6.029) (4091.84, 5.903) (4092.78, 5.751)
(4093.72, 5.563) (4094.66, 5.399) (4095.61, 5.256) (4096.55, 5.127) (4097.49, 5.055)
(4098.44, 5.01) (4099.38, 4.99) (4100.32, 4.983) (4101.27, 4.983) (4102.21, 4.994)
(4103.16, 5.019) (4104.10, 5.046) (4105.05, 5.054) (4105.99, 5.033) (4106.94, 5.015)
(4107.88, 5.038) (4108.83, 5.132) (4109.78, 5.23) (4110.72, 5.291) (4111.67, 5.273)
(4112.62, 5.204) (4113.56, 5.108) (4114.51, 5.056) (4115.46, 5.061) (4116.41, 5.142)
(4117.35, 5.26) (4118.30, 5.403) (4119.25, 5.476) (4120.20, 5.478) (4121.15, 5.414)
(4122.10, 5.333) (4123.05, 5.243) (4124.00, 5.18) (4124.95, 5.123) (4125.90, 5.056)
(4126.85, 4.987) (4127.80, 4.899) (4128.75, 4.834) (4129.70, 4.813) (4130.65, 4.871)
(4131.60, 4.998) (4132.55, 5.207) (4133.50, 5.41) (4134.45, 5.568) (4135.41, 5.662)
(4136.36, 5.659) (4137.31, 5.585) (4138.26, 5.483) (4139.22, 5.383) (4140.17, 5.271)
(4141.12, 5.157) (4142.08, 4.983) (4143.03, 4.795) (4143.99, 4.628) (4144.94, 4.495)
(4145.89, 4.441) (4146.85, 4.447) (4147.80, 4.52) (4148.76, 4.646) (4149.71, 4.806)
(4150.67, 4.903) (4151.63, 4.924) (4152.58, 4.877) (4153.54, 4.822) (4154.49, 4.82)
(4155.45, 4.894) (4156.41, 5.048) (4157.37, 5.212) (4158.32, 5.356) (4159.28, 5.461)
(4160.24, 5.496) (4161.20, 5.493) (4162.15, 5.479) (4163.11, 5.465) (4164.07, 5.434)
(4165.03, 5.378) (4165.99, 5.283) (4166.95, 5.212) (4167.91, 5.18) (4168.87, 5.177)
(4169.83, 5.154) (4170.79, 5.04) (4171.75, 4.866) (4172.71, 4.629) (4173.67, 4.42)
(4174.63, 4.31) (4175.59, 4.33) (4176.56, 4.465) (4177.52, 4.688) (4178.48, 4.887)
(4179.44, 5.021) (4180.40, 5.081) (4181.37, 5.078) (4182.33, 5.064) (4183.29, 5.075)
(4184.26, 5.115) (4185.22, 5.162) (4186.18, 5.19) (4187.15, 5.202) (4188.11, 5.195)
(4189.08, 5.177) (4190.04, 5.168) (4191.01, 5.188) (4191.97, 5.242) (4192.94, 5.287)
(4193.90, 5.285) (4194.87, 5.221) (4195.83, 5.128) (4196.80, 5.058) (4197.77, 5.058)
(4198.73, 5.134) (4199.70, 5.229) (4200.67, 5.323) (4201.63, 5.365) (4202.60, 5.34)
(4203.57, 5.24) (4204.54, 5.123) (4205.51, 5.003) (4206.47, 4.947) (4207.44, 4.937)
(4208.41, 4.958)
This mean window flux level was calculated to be 5.1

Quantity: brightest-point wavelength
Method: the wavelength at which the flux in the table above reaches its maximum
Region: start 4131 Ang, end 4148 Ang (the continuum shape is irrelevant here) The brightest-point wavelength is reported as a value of 4135.41 Ang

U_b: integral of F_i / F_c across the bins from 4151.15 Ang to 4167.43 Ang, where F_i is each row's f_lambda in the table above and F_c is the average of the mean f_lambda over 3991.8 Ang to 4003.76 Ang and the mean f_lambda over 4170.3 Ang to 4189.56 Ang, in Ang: 17.3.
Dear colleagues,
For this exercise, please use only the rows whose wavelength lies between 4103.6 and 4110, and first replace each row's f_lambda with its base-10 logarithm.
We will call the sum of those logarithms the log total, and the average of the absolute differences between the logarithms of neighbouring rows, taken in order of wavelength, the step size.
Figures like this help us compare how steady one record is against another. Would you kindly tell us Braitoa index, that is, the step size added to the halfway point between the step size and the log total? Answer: 2.48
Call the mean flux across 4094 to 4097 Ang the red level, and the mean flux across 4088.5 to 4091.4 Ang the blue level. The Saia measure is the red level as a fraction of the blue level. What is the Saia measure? 0.87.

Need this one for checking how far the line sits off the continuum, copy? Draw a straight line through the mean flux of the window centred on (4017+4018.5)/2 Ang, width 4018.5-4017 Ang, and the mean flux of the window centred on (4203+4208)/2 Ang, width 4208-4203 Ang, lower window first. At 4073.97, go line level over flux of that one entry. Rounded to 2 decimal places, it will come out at 1.10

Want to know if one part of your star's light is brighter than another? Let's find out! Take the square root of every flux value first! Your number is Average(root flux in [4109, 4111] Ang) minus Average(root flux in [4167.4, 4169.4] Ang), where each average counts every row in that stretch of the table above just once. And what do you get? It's 0.02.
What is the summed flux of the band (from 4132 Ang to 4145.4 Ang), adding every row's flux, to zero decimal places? 73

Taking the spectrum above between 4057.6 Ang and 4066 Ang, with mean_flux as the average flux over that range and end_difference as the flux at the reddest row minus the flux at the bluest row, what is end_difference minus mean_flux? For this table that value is -4.50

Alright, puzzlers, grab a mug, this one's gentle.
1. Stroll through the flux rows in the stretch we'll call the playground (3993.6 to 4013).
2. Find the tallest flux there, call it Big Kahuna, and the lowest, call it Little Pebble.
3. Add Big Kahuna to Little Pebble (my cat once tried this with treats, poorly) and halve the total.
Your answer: 4.91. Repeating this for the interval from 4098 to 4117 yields 5.14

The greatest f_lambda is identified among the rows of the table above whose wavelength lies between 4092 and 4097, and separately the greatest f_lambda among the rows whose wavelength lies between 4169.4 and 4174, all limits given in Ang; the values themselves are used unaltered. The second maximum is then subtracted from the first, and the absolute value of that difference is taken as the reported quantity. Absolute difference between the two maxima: 0.60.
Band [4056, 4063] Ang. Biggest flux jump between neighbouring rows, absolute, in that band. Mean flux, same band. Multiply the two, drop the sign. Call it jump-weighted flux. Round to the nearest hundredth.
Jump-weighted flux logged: 0.81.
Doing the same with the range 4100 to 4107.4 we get 0.14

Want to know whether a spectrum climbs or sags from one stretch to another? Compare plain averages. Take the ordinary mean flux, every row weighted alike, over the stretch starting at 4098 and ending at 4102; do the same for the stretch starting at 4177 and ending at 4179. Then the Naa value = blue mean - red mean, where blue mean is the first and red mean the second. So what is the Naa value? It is 0.20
